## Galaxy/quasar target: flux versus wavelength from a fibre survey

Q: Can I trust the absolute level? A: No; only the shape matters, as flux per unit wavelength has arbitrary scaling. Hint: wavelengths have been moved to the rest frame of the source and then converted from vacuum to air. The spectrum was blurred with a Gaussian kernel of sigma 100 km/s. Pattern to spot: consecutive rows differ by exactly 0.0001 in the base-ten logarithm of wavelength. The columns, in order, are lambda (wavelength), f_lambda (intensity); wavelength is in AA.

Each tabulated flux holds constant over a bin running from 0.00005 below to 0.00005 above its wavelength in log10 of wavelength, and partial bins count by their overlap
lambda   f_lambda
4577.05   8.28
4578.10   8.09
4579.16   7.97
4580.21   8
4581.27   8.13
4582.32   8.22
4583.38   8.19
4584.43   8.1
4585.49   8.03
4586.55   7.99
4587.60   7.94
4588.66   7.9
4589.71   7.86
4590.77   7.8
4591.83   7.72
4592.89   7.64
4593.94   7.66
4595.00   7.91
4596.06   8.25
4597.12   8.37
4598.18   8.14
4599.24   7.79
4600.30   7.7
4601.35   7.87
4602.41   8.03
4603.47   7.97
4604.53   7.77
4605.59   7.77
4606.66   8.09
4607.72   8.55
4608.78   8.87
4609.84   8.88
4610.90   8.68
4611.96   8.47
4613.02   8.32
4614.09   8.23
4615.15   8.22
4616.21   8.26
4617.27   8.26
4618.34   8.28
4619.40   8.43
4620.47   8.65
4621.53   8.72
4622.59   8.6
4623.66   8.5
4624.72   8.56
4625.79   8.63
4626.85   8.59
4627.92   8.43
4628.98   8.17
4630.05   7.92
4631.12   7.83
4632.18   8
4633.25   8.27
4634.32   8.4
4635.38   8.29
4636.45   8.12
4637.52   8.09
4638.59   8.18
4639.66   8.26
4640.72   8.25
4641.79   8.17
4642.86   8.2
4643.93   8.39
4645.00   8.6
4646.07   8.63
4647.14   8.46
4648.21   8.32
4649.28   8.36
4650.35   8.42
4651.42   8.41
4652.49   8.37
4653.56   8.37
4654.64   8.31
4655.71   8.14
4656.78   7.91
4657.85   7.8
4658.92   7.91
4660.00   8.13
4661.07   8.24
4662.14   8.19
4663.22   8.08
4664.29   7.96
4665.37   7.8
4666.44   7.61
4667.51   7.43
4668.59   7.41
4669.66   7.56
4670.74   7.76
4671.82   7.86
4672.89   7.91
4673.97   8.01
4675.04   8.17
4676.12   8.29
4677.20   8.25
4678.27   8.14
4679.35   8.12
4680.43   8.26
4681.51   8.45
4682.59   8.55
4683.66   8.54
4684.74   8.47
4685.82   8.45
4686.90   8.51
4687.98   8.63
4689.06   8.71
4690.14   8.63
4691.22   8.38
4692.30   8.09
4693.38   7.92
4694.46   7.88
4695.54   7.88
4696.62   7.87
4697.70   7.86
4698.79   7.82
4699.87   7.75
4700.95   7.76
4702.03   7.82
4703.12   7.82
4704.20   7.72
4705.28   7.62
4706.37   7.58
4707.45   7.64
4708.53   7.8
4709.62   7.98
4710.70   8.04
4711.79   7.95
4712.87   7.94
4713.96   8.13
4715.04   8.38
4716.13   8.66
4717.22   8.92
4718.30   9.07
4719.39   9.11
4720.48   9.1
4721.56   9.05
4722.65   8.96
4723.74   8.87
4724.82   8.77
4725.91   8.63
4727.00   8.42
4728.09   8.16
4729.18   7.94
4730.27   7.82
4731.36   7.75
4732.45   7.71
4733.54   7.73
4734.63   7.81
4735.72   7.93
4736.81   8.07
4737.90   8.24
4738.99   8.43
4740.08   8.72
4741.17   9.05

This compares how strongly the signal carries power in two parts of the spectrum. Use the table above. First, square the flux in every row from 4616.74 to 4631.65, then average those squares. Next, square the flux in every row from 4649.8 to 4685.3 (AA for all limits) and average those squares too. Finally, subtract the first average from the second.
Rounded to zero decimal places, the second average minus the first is -5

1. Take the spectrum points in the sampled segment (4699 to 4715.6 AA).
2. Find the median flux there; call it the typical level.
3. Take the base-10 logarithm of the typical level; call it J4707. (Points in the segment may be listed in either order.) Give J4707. 0.893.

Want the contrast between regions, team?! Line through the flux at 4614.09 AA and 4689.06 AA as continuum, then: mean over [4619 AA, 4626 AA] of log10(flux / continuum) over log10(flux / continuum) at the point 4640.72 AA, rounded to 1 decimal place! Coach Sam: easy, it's -2.0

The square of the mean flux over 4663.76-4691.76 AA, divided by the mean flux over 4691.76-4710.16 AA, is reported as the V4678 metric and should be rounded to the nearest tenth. 8.5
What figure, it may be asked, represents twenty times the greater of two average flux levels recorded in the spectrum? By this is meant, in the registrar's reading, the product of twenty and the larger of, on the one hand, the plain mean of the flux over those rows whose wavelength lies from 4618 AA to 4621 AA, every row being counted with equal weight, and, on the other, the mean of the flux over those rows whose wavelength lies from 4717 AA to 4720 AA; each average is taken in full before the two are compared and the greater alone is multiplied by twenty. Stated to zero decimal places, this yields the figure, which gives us 181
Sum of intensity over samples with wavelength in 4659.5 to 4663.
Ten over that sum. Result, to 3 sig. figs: 0.407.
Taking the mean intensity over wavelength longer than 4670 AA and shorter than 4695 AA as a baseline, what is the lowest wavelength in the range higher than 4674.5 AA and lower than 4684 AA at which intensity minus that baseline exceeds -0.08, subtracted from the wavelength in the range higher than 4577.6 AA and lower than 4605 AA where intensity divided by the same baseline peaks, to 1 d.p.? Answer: -79.0 AA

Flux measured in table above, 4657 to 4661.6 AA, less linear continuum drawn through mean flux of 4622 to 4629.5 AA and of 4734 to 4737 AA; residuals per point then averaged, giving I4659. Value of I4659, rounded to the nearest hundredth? -0.31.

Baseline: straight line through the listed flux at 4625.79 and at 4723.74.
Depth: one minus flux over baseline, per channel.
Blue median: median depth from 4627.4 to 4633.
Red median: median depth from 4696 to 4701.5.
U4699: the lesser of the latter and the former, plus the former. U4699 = 0.15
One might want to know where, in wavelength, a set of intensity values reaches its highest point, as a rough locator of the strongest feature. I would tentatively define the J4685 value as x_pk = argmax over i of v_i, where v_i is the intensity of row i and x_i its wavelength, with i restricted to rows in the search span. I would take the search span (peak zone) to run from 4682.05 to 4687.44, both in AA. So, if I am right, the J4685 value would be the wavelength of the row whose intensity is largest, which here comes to 4682.59 AA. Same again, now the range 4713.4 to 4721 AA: 4719.39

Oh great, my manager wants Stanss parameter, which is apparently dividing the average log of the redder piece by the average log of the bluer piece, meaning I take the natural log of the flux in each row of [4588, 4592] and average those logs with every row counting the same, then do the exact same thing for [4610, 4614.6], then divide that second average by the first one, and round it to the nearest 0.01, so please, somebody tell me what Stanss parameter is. 1.04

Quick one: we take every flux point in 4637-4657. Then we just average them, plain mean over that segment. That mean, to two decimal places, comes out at 8.31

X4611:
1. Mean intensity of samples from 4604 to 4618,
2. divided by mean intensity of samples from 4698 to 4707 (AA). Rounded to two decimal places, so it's 1.08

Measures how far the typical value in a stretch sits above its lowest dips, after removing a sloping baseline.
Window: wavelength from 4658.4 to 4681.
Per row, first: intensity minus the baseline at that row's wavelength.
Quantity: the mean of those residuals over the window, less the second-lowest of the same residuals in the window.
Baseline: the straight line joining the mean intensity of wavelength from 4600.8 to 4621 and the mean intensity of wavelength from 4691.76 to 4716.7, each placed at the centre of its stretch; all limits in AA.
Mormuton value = 0.54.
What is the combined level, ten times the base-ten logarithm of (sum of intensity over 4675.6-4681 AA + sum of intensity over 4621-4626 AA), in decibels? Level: 19.25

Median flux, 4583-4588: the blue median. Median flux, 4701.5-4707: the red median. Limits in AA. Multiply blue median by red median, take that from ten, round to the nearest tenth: -52.0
